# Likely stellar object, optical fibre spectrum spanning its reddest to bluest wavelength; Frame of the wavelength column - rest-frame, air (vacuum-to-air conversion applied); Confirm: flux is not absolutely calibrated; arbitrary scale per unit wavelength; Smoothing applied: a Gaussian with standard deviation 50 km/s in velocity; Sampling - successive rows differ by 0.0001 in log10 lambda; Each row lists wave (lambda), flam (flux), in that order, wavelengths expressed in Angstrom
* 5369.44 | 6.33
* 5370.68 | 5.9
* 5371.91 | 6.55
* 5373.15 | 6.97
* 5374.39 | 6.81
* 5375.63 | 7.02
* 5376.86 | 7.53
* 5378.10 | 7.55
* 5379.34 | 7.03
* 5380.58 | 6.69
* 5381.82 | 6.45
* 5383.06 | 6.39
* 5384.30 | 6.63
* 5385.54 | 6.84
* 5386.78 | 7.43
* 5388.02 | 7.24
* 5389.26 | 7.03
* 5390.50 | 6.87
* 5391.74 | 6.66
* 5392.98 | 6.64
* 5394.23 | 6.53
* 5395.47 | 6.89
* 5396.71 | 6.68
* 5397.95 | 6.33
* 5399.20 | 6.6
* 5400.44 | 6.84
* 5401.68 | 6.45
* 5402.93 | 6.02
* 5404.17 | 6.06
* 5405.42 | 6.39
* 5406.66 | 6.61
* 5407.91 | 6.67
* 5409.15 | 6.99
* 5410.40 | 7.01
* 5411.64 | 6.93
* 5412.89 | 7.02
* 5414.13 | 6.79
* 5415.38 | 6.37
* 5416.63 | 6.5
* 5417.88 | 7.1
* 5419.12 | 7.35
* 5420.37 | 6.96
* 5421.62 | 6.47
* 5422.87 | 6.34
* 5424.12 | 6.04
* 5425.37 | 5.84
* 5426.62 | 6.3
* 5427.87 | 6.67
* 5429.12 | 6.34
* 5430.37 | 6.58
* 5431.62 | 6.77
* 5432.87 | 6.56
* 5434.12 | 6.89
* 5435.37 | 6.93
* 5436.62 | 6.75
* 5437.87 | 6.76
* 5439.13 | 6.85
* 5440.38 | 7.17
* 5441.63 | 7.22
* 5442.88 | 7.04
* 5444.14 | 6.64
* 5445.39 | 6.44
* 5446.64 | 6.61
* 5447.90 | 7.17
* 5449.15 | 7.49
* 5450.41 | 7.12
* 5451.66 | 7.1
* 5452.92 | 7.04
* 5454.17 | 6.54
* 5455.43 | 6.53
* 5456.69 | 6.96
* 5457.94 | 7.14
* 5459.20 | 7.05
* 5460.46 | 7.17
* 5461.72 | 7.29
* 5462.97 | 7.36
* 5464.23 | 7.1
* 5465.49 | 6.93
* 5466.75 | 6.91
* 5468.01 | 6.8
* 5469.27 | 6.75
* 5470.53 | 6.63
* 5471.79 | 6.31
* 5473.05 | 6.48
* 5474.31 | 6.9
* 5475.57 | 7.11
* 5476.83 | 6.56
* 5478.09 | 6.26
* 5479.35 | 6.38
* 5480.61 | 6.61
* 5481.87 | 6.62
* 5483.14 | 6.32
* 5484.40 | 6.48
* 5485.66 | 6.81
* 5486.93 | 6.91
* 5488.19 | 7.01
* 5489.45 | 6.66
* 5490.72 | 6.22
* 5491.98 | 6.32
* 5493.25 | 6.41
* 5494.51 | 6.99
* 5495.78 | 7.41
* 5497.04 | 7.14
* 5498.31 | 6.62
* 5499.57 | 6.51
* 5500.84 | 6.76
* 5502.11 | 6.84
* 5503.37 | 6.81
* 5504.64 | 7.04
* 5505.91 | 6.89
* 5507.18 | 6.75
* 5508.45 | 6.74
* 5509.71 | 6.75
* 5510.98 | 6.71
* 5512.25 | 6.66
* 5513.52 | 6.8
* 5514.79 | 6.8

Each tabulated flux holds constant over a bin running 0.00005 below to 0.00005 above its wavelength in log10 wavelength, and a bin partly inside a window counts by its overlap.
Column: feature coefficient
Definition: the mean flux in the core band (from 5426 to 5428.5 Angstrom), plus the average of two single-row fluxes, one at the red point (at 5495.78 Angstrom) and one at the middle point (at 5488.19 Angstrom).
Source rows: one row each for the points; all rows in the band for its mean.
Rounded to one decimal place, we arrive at 13.7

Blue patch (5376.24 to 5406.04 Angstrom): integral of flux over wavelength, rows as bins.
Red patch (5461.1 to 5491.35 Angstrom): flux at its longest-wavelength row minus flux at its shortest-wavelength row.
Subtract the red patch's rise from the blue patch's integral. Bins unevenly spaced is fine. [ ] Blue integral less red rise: 202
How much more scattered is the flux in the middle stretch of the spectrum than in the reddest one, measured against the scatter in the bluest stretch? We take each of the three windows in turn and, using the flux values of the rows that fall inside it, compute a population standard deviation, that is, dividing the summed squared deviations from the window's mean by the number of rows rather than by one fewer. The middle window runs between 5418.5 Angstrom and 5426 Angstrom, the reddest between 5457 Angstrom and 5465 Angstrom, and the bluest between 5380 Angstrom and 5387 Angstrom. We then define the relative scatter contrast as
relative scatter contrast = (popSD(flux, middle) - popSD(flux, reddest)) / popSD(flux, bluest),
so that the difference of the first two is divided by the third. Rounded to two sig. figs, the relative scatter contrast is 1.2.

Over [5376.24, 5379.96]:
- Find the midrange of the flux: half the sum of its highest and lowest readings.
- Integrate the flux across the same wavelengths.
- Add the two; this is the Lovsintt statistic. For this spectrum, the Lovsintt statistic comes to 34.7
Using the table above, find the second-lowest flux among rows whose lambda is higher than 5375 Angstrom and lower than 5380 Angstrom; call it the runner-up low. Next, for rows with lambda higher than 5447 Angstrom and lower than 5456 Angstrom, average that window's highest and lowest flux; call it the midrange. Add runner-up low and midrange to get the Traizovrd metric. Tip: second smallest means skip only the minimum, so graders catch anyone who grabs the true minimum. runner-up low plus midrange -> 14.0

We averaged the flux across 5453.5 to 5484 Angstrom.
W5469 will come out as 6.78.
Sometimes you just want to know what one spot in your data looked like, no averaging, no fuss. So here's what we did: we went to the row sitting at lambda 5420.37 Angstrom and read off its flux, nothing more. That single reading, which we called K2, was 6.96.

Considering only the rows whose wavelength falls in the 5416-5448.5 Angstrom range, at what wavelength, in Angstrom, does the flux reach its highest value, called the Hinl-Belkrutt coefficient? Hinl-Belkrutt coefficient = 5419.12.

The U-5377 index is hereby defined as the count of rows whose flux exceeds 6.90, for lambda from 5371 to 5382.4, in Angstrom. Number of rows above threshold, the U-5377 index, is 5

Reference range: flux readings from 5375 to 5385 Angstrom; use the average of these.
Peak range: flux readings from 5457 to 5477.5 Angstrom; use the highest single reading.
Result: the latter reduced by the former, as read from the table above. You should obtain 0.45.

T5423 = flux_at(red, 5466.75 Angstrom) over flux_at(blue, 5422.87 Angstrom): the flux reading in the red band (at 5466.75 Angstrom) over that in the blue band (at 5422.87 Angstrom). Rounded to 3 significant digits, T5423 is 1.09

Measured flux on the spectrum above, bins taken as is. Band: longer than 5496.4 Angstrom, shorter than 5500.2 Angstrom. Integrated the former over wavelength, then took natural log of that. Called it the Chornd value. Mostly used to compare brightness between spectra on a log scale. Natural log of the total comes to 3.25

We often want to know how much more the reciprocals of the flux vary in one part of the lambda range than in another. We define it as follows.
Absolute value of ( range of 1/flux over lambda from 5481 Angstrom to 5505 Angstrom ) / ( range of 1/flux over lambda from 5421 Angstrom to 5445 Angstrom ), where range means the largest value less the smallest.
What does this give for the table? 0.79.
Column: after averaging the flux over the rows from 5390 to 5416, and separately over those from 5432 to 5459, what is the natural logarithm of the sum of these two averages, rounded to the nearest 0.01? 2.61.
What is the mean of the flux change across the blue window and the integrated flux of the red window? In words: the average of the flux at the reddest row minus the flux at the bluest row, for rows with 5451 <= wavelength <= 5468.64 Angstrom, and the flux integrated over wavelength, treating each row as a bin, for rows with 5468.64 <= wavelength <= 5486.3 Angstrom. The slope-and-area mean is 58.0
